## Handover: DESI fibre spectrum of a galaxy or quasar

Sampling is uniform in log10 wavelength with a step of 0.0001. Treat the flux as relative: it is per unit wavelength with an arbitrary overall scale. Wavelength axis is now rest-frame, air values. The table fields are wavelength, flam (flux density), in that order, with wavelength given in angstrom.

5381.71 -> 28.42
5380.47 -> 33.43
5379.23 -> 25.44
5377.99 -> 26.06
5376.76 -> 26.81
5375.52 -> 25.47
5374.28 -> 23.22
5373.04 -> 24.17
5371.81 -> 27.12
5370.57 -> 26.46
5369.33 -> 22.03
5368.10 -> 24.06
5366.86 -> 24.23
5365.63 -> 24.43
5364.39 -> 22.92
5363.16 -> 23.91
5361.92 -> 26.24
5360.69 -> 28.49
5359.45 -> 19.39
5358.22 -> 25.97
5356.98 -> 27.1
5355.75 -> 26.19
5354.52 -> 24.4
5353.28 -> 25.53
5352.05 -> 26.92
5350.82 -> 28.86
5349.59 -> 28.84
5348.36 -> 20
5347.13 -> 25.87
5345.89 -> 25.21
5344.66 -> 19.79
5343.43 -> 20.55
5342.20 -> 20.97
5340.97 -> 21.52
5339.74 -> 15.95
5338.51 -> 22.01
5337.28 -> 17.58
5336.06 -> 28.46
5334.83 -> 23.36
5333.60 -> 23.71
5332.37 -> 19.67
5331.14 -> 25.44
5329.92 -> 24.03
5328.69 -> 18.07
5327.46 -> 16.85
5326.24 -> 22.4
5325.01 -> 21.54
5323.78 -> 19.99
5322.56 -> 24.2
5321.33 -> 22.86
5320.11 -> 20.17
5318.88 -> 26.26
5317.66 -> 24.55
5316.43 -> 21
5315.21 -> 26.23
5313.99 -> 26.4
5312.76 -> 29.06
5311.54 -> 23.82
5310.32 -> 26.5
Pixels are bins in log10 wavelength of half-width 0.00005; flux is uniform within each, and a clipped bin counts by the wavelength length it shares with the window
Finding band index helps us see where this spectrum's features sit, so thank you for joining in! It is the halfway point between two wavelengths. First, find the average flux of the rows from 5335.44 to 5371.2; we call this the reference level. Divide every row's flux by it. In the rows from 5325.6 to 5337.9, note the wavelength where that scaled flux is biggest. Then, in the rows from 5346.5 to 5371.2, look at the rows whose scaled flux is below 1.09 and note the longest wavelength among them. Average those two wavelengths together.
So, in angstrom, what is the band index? 5352.7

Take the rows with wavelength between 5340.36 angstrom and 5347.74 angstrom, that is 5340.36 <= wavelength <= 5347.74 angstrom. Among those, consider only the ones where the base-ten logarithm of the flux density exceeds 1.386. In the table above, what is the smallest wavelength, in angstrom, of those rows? 5345.89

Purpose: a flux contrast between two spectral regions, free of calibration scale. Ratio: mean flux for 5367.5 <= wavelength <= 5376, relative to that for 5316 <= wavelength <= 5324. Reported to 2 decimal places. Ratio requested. 1.08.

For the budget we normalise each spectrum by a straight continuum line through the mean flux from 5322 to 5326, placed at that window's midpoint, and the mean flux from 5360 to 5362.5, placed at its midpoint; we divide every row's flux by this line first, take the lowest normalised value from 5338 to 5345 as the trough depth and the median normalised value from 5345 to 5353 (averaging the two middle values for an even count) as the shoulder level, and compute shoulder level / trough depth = 1.56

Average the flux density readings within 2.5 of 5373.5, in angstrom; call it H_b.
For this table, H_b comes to 25.0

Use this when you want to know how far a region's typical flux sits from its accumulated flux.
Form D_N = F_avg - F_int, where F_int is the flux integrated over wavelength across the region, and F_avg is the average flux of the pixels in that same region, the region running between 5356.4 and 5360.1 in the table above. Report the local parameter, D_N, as -65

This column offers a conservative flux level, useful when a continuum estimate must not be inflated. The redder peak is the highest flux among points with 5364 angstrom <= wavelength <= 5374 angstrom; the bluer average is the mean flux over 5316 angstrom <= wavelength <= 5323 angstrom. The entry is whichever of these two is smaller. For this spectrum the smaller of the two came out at 23.2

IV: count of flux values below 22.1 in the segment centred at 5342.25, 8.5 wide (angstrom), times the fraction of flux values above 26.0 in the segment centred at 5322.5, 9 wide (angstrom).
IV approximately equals 0.86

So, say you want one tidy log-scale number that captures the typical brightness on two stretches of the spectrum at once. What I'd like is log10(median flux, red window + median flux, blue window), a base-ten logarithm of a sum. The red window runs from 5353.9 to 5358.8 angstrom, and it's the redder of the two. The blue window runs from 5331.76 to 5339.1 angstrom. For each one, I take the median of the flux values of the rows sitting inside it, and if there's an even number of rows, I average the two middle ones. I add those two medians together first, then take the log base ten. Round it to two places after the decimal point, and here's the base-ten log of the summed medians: 1.69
